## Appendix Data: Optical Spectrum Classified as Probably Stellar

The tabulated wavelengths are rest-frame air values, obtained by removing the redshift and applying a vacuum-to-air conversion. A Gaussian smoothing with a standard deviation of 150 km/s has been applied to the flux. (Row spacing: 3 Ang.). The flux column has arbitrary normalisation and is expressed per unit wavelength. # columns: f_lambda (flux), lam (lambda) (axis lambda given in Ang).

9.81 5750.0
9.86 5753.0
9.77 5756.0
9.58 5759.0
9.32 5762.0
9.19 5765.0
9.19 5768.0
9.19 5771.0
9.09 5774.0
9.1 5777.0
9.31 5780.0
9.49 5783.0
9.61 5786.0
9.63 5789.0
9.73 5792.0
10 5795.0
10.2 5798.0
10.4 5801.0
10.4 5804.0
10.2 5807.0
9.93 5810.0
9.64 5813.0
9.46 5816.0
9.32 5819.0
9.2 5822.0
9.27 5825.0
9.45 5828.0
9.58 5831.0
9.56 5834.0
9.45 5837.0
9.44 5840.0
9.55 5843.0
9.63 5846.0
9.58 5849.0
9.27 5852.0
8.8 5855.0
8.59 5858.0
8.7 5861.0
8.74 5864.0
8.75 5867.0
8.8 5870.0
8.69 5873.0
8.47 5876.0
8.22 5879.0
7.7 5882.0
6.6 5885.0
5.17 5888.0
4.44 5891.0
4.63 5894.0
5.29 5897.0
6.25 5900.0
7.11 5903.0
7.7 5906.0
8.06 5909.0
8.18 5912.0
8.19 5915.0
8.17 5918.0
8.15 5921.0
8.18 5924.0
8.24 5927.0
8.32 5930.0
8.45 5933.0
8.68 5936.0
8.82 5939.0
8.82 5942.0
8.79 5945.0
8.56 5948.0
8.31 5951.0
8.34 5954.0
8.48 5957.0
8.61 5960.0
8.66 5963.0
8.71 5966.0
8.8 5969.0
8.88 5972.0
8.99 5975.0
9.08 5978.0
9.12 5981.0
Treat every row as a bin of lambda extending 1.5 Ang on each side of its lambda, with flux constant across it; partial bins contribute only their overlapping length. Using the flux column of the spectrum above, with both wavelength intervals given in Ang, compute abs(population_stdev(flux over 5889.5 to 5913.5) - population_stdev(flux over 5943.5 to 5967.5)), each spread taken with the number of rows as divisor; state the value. 1.27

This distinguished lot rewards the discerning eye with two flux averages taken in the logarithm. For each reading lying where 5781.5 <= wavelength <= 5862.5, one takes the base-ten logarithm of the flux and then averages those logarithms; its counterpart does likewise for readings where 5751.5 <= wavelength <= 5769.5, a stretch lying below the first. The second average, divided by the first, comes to 1.00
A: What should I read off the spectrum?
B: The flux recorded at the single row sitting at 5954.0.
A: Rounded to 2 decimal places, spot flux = 8.34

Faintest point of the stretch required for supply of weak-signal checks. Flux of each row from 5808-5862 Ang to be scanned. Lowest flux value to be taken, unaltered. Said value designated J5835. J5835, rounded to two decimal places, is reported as 8.59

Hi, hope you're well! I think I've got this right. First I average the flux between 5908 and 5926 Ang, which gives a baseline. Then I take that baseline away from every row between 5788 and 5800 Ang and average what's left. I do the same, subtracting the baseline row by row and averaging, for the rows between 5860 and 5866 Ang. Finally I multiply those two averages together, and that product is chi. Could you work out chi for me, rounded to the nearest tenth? 1.0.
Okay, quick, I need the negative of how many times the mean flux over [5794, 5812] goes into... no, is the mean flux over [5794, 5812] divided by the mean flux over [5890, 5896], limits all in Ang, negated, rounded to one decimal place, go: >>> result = -2.2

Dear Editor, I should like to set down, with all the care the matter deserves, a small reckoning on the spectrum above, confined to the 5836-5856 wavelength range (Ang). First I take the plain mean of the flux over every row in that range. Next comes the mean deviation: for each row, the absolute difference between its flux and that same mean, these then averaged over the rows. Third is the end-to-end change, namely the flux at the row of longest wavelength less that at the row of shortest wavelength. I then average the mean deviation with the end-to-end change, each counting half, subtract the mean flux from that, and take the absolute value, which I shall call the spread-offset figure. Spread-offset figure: 9.6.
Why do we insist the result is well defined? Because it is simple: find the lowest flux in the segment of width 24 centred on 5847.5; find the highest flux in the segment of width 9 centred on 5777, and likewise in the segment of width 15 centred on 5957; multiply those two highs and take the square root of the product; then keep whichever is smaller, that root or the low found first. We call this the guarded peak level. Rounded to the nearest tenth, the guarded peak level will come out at 8.6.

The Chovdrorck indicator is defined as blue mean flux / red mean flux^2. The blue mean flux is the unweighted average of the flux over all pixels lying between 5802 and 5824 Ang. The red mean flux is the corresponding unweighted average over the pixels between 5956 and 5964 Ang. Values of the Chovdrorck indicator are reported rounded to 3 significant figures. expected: 0.132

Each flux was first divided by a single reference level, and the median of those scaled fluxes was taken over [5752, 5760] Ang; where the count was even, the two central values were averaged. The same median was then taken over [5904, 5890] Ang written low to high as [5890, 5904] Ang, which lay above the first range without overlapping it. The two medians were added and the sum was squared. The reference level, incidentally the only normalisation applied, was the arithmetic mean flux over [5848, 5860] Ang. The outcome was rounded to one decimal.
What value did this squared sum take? 2.8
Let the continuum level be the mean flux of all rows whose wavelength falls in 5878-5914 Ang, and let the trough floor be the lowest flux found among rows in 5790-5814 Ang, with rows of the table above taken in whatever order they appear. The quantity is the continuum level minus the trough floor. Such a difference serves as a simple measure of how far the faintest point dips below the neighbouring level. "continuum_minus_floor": -3.0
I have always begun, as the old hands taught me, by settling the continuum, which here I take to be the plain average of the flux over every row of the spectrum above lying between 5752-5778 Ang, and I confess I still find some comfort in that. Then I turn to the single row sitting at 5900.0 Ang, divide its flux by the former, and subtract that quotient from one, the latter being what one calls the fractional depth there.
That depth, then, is 0.33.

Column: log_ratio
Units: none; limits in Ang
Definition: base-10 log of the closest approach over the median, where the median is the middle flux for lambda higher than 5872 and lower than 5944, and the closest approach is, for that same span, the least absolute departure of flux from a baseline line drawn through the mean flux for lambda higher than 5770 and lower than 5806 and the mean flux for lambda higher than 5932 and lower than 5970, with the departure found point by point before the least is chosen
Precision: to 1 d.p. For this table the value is -2.4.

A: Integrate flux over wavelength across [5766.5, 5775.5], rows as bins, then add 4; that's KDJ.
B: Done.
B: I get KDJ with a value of 86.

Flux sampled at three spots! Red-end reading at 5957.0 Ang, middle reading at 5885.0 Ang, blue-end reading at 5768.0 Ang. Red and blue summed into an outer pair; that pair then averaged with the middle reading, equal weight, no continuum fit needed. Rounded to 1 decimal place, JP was 12.1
